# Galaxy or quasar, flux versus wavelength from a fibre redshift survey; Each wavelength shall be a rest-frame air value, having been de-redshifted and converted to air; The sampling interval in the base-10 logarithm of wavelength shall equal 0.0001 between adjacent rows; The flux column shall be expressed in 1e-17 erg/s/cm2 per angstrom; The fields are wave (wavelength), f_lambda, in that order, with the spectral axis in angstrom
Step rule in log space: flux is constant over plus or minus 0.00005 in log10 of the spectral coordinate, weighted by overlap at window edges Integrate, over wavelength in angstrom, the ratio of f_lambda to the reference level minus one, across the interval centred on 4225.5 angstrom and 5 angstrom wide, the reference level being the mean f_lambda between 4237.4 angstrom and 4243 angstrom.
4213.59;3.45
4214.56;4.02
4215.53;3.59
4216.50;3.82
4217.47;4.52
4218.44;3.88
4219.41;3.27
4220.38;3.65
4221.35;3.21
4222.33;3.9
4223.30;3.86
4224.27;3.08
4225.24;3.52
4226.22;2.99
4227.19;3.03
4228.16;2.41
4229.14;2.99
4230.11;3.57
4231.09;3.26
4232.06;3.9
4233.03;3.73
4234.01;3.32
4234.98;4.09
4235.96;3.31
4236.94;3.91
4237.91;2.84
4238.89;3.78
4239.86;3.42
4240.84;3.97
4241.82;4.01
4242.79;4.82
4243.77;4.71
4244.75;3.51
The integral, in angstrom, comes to -0.7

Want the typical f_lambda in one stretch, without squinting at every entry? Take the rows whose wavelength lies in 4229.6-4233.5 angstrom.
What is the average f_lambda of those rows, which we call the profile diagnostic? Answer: 3.6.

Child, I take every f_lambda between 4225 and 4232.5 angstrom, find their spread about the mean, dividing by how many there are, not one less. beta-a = 0.43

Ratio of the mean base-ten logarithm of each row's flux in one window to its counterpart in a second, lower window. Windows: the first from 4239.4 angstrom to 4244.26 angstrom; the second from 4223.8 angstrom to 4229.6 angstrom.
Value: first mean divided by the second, 1.30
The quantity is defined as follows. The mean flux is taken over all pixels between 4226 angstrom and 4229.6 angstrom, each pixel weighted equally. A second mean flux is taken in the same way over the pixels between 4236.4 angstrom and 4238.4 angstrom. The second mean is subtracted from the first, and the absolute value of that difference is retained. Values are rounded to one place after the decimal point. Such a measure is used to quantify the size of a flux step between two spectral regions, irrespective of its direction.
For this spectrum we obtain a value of 0.5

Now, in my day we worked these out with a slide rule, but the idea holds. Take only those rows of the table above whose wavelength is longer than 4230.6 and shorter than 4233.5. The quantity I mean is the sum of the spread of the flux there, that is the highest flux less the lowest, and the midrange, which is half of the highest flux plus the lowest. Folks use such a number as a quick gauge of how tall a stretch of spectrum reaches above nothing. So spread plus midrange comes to 4.22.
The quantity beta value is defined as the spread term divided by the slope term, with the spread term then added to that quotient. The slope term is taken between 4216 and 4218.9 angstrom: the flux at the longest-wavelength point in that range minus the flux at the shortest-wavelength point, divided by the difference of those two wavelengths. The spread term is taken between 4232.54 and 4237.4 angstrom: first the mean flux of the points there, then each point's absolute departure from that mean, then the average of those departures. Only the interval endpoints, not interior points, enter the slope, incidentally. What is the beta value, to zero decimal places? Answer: 10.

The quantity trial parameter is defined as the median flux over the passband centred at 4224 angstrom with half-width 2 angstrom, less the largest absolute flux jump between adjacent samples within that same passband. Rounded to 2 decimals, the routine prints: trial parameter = 2.91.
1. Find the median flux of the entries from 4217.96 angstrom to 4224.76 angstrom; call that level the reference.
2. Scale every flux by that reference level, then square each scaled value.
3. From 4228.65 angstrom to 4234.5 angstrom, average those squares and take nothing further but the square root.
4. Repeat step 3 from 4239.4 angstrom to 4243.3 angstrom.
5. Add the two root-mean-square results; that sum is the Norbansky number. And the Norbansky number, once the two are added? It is 2.07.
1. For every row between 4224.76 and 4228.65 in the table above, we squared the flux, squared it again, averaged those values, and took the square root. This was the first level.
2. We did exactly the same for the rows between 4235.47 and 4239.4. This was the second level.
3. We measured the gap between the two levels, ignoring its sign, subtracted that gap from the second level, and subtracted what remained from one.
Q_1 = -8.4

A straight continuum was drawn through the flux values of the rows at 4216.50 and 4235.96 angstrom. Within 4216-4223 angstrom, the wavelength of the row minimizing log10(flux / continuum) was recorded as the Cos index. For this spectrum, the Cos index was 4221.35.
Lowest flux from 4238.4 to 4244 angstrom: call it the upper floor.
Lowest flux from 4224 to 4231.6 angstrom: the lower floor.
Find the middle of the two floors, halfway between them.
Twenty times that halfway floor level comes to 58.3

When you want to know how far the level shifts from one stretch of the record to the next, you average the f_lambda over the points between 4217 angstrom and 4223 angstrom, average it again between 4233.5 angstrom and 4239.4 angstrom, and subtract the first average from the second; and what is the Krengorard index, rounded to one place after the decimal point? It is -0.2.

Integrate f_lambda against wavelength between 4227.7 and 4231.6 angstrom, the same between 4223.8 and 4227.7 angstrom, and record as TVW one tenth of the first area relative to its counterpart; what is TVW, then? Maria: 0.097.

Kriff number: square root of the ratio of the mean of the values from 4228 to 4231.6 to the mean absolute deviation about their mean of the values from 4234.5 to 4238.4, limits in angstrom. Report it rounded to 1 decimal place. 2.6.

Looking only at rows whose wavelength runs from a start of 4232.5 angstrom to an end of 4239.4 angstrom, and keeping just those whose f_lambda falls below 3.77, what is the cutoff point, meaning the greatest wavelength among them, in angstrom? 4237.91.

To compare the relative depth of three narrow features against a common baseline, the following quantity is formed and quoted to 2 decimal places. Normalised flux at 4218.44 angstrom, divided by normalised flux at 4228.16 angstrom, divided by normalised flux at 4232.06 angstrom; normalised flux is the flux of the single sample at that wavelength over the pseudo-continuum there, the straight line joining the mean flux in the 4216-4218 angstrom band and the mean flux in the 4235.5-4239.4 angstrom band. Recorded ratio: 1.38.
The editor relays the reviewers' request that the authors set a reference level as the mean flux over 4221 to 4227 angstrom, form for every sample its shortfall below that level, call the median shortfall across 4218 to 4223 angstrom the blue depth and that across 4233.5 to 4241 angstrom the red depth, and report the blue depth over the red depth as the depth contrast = 1.3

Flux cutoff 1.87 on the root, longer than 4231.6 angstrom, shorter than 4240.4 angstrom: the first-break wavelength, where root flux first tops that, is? 4232.06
